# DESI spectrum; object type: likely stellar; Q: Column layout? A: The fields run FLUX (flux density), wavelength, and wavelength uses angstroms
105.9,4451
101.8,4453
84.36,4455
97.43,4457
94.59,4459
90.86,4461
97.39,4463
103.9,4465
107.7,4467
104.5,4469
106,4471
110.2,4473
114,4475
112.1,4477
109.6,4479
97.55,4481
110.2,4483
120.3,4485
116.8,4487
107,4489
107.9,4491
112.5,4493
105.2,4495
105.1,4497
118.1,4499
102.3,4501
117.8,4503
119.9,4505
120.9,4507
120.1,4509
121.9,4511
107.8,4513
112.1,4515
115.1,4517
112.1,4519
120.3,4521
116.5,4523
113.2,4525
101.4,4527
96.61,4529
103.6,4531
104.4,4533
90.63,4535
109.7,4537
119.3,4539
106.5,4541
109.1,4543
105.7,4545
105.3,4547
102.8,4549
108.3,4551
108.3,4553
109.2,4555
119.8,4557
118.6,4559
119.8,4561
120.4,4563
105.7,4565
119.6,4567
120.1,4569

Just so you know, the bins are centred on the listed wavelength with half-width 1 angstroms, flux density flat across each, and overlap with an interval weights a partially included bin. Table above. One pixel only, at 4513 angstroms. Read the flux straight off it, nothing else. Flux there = 107.8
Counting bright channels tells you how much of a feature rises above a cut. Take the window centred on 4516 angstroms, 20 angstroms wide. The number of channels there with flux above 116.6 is 4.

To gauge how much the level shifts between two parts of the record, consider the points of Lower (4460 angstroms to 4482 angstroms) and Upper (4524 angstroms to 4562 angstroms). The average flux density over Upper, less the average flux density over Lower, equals 3.1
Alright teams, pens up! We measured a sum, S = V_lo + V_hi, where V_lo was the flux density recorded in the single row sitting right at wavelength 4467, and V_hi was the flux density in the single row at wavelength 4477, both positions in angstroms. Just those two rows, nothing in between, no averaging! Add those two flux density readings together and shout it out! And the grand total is 220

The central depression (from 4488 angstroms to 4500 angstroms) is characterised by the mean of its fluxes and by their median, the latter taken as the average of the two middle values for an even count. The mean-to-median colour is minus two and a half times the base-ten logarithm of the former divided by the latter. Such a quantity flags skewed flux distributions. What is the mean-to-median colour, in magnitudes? -0.019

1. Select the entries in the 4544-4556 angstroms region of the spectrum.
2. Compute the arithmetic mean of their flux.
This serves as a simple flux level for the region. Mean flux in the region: 107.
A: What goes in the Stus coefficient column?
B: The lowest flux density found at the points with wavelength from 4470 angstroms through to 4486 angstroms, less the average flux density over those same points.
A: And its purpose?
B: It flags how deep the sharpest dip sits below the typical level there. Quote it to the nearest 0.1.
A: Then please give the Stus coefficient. -12.4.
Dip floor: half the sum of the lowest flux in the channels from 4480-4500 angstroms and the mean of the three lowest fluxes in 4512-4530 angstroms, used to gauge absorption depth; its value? 100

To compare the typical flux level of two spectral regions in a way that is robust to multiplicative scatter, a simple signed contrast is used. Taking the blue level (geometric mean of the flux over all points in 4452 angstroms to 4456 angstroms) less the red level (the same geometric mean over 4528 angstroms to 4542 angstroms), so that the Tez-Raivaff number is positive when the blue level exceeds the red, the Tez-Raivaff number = -11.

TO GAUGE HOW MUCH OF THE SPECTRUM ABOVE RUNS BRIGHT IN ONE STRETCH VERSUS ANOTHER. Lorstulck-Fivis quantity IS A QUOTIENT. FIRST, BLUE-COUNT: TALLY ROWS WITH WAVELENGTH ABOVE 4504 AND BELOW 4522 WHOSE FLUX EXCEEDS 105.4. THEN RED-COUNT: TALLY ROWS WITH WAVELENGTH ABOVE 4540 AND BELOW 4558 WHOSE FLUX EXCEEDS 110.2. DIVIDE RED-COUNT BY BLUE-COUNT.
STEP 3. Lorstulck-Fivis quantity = 0.1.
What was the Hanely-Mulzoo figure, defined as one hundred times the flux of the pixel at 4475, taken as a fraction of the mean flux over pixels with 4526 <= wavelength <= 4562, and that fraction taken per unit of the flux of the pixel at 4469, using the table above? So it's 1.01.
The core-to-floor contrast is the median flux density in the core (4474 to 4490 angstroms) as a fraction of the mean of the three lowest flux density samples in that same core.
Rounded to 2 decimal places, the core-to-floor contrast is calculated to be 1.06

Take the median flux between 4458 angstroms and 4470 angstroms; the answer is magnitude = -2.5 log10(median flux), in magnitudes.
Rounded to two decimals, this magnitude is -5.01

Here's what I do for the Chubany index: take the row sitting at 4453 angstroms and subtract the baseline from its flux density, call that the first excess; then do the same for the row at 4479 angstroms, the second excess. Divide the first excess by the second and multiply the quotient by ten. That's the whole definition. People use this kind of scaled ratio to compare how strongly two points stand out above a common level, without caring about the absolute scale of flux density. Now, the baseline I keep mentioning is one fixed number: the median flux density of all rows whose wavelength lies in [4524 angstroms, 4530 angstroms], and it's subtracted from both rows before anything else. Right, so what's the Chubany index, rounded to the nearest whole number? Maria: 0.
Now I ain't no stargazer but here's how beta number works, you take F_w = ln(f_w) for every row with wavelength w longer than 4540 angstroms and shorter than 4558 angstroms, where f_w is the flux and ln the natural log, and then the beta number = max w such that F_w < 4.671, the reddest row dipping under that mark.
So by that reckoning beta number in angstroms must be 4549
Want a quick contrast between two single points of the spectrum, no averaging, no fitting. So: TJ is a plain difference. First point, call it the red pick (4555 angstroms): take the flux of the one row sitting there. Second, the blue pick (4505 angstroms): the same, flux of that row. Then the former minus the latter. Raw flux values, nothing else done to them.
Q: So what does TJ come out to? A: -11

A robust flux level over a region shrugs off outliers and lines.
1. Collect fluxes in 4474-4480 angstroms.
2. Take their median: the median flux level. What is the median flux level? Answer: 112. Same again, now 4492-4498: 105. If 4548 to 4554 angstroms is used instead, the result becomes 108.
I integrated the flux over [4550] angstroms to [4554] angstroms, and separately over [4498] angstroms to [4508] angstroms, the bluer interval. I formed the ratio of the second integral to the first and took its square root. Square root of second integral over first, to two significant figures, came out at 1.6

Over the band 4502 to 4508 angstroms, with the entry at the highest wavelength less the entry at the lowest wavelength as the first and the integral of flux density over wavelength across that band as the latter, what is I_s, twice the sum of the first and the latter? 1441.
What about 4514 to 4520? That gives 1357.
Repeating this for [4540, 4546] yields 1284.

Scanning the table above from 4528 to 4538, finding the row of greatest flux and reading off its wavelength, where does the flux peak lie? 4537 angstroms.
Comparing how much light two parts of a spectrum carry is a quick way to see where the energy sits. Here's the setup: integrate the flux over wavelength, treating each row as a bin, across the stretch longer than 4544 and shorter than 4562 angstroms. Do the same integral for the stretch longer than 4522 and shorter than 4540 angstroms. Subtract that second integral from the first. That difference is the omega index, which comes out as 85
